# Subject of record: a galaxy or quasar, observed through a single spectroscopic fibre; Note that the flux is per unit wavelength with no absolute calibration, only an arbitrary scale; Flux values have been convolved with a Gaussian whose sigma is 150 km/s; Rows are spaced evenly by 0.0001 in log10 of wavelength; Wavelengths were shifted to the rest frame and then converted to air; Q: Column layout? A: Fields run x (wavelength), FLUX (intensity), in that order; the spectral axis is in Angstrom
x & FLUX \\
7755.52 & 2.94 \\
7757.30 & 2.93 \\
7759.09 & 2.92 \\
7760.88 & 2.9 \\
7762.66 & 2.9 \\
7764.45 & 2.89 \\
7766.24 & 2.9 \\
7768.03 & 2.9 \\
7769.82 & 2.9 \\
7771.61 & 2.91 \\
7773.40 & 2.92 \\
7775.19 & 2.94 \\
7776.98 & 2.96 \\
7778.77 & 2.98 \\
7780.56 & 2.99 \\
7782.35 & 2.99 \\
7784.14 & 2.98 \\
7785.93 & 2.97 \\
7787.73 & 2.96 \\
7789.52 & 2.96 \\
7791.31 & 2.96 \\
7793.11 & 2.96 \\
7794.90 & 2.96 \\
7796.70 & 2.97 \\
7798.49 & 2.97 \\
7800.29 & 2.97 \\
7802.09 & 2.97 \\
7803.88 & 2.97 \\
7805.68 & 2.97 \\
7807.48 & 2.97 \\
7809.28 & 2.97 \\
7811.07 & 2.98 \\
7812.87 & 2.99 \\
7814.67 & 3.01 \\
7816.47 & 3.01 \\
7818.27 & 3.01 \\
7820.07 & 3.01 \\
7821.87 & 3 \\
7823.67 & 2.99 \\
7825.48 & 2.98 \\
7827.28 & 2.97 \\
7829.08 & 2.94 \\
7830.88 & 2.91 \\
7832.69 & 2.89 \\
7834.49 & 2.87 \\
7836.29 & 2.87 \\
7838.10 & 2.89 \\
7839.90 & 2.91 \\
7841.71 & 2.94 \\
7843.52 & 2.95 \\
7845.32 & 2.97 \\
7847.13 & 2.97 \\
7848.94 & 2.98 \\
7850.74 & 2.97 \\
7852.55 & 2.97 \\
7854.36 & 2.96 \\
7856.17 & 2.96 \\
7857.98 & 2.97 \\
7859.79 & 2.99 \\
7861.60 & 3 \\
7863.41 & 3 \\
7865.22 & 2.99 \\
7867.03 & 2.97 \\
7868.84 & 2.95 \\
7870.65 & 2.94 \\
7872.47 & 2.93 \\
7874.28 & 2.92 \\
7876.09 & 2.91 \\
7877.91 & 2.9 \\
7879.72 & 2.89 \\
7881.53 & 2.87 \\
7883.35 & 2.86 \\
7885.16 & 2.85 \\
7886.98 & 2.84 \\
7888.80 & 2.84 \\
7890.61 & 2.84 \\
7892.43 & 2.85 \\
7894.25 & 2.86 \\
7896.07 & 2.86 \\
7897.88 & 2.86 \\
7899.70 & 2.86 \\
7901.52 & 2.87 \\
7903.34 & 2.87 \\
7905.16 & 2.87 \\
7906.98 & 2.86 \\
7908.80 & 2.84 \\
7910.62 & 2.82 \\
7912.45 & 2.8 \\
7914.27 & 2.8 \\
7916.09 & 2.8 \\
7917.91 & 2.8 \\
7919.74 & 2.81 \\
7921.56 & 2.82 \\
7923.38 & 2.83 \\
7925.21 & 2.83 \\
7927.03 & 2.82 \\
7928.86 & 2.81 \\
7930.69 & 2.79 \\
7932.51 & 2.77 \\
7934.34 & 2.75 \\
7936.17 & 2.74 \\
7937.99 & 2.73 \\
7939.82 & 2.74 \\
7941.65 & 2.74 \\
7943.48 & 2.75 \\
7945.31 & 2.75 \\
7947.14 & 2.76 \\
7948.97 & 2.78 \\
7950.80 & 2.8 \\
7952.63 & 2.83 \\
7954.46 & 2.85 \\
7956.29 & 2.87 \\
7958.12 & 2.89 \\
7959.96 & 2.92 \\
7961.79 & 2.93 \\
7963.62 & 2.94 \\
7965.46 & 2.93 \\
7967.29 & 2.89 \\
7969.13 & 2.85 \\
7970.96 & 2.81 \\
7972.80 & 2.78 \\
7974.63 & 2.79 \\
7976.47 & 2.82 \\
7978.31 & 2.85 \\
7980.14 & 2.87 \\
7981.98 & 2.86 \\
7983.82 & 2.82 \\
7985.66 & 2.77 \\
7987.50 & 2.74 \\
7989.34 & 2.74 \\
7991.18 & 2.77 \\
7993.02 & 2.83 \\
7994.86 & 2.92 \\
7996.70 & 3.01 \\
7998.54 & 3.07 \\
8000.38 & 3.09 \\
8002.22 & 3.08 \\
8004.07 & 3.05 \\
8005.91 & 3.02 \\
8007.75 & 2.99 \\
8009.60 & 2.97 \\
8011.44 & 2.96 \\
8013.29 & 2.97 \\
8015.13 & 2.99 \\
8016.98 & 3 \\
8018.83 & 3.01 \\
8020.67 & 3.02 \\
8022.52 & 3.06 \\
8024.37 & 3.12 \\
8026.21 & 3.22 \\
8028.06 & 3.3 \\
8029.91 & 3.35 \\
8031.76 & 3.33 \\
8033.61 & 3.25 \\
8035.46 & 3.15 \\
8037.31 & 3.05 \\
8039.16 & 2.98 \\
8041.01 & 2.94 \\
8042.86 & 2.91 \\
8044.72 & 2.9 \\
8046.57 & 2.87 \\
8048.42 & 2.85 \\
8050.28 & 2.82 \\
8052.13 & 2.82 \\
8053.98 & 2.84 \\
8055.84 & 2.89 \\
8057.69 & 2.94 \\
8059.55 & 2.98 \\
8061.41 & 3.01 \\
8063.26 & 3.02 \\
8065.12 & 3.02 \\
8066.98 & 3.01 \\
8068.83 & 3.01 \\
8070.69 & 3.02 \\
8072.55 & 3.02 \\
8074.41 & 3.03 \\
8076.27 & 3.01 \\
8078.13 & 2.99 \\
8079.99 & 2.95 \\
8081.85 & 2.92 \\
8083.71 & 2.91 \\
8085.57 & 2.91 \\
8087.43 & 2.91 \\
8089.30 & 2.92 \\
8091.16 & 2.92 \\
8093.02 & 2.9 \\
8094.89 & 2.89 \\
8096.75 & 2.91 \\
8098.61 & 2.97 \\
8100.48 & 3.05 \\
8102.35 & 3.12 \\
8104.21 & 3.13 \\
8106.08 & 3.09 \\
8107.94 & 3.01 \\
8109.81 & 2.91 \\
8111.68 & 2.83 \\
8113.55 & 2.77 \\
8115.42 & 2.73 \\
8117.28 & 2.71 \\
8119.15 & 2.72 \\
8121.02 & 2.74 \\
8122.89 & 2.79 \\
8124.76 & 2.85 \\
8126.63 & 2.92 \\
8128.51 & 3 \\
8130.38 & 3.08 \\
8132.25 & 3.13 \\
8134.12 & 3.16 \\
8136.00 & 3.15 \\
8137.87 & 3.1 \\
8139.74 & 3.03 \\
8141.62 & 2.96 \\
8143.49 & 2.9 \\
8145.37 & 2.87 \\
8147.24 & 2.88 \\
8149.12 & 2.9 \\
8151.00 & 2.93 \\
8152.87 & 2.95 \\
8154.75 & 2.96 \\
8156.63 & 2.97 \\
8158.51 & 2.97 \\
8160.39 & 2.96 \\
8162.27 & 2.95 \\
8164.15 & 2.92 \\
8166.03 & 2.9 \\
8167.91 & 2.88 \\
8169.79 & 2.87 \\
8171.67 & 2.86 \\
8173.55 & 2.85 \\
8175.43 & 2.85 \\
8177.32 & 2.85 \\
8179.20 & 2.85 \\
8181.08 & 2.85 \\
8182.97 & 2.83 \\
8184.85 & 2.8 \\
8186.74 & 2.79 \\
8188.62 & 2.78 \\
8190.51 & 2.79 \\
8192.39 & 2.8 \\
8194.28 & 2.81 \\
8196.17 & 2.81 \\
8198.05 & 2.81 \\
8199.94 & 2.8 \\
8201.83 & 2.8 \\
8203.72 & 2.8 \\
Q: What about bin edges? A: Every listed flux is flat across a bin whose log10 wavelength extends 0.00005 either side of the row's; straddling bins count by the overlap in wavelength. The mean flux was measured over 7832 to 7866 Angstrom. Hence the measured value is 2.95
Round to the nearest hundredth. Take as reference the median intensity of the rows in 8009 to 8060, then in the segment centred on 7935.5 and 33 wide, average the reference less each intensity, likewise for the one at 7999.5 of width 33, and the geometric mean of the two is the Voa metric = 0.10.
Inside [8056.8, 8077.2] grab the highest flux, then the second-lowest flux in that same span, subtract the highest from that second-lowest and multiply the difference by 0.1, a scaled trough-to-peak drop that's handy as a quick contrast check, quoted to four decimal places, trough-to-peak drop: -0.0050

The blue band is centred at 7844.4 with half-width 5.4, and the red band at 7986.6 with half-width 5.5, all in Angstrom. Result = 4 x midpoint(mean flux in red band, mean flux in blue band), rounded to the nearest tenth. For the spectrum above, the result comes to 11.5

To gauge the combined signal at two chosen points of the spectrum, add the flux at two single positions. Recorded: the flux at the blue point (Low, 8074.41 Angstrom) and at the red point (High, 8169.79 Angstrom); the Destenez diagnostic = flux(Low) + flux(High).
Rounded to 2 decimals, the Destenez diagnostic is 5.90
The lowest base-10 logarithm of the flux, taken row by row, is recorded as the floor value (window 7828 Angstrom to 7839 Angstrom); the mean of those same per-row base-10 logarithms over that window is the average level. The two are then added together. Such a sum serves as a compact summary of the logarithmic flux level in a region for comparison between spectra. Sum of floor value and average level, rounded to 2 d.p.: 0.92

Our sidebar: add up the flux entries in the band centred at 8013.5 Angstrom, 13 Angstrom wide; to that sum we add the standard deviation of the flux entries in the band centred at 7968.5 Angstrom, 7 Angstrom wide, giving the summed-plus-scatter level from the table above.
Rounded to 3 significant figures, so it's 20.9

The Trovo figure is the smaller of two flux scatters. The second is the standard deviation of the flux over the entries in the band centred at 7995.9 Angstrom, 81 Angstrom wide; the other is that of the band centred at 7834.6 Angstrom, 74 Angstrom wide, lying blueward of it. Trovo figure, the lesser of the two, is 0.036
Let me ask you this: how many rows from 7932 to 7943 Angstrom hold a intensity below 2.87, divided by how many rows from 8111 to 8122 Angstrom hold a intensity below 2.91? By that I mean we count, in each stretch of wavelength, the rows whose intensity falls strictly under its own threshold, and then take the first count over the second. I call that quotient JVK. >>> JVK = 1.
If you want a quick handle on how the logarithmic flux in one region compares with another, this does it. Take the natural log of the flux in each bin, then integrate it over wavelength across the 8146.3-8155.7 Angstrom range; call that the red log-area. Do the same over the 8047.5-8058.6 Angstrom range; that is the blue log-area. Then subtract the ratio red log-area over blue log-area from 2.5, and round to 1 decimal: 1.6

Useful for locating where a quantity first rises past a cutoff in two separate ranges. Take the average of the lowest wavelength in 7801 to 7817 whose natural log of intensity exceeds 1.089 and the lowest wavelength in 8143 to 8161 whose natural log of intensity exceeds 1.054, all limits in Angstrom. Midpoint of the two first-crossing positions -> 7977.3 Angstrom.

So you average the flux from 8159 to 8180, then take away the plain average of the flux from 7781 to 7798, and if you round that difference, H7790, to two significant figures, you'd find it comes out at -0.082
